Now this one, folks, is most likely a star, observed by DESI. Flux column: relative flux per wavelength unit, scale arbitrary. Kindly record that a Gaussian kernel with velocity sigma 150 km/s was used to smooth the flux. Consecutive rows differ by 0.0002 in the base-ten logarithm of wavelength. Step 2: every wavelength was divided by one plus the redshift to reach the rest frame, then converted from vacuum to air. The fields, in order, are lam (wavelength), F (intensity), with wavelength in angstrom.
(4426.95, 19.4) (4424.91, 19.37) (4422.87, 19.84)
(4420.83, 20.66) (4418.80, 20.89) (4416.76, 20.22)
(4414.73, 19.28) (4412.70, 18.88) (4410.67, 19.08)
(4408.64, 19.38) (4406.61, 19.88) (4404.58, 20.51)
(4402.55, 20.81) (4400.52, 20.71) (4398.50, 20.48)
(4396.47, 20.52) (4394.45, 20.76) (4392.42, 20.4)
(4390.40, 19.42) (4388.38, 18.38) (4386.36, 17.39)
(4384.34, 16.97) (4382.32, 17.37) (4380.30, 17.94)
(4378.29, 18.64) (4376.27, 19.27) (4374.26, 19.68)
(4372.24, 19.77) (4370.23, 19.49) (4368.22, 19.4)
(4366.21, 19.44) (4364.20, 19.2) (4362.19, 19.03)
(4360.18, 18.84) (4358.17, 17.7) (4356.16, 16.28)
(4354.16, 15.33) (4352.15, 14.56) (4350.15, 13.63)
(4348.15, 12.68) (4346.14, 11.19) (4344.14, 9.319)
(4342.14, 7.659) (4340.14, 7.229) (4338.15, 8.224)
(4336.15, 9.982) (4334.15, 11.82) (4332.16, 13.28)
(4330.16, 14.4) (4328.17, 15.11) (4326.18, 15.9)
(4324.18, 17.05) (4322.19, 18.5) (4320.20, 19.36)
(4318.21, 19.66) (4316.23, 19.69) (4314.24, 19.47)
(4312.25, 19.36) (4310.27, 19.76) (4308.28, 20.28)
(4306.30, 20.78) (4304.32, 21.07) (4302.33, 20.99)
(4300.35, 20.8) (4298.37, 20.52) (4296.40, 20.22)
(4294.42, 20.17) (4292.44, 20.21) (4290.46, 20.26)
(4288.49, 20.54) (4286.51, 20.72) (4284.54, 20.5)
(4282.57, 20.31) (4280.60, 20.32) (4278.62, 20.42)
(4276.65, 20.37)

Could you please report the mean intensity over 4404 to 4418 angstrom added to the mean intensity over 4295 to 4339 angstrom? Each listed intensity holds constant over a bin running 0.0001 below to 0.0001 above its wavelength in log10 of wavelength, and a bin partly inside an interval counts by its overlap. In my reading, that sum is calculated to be 37.2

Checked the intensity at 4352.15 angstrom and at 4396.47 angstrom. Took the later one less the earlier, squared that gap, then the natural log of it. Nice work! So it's 3.6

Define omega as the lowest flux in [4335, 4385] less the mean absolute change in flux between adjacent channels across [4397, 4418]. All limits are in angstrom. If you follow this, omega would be 6.8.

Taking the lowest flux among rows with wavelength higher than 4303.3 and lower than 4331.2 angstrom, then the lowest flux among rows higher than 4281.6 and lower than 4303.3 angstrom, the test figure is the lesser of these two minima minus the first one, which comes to 0.0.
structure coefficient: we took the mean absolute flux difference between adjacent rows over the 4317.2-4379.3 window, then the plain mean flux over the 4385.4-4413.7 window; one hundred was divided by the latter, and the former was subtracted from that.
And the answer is 4.2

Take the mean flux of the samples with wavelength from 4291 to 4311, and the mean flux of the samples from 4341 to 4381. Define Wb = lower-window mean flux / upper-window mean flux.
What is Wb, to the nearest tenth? 1.2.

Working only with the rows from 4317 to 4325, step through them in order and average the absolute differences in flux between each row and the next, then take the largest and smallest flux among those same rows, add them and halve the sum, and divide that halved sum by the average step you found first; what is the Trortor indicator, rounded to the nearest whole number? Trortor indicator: 21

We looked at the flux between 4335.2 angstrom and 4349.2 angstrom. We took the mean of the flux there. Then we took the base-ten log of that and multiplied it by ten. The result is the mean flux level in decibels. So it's 9.8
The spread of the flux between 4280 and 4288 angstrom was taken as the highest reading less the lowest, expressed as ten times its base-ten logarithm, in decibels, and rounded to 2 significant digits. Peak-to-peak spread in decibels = -3.9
